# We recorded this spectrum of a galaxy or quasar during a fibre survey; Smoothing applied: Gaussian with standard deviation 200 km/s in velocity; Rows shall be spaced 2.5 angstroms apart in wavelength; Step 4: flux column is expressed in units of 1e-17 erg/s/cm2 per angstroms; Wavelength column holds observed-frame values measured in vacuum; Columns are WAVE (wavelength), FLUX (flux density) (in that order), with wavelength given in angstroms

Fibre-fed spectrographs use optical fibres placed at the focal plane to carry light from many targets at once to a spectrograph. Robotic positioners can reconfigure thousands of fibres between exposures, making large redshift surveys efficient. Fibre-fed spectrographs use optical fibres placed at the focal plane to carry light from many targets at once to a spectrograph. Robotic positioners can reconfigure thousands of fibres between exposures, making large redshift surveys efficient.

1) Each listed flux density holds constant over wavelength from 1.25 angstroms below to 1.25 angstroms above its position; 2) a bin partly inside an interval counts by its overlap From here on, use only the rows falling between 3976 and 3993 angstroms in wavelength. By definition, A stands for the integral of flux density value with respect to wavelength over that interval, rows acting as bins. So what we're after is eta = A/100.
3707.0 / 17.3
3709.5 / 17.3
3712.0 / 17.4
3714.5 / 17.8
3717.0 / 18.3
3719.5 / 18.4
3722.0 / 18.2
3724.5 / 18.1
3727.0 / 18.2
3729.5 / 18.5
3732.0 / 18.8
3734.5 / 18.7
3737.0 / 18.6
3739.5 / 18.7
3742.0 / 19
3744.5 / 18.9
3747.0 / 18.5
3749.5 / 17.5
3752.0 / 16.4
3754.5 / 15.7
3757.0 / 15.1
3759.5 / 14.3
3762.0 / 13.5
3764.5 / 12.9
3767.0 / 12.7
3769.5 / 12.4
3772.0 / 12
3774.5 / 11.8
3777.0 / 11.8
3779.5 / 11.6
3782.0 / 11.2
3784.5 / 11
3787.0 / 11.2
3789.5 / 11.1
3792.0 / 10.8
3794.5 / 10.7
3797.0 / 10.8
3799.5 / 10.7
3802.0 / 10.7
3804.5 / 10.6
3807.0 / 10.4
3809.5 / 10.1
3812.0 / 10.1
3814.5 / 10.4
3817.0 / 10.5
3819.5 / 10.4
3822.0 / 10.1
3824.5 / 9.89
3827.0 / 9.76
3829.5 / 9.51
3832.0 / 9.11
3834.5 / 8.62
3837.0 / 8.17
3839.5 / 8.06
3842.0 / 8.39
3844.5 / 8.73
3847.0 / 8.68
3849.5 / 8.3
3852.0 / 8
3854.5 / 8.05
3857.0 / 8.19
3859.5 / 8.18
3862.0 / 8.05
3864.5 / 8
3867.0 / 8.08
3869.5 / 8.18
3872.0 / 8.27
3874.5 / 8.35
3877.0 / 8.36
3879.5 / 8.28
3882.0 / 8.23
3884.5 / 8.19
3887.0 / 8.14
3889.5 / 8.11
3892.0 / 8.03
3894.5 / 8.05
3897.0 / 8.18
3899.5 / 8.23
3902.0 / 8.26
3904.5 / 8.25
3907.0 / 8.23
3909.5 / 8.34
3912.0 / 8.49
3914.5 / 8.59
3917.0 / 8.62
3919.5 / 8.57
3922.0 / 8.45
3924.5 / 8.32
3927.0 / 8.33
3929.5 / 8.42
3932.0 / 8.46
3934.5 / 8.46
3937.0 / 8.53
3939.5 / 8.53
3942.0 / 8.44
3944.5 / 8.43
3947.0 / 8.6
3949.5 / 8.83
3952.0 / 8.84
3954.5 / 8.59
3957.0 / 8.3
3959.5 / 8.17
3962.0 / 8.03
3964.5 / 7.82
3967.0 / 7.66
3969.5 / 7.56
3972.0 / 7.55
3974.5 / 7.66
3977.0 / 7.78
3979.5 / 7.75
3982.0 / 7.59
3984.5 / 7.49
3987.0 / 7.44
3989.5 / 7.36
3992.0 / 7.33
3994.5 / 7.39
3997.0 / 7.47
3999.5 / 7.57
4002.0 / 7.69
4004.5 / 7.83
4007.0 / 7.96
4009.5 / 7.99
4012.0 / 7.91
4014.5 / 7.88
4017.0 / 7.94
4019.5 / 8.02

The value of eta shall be 1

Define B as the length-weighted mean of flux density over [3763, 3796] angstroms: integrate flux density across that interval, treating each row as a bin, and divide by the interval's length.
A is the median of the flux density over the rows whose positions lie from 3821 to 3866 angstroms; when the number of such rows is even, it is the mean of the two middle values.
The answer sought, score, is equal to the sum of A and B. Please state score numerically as 20.0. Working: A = 8.3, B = 11.6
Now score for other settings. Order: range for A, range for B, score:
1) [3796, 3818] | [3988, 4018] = 18.2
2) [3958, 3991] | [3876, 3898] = 15.8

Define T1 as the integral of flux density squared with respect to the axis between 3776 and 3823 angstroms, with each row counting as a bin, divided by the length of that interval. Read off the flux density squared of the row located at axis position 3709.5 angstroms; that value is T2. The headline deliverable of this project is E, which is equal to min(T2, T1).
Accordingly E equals 116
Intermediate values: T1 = 116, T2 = 299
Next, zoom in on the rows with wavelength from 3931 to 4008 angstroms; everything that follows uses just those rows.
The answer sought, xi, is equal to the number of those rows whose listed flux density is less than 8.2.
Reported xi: 20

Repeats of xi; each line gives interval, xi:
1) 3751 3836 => 0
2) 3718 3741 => 0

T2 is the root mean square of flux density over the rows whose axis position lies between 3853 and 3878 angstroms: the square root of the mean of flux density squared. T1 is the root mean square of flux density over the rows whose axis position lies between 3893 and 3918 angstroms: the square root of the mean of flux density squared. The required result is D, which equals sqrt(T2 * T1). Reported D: 8.2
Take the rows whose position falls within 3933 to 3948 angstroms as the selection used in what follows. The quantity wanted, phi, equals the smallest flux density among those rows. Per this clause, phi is 8.43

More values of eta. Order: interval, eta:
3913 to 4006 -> 8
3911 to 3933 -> 2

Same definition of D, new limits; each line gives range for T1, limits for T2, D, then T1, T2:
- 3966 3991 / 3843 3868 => 7.9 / 7.59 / 8.2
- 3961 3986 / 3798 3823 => 8.9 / 7.69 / 10.4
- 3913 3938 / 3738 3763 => 12.0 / 8.48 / 16.9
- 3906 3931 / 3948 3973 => 8.3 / 8.44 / 8.1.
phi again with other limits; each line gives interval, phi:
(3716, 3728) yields 18.1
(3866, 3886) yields 8.08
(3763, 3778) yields 11.8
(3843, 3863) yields 8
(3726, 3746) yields 18.2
